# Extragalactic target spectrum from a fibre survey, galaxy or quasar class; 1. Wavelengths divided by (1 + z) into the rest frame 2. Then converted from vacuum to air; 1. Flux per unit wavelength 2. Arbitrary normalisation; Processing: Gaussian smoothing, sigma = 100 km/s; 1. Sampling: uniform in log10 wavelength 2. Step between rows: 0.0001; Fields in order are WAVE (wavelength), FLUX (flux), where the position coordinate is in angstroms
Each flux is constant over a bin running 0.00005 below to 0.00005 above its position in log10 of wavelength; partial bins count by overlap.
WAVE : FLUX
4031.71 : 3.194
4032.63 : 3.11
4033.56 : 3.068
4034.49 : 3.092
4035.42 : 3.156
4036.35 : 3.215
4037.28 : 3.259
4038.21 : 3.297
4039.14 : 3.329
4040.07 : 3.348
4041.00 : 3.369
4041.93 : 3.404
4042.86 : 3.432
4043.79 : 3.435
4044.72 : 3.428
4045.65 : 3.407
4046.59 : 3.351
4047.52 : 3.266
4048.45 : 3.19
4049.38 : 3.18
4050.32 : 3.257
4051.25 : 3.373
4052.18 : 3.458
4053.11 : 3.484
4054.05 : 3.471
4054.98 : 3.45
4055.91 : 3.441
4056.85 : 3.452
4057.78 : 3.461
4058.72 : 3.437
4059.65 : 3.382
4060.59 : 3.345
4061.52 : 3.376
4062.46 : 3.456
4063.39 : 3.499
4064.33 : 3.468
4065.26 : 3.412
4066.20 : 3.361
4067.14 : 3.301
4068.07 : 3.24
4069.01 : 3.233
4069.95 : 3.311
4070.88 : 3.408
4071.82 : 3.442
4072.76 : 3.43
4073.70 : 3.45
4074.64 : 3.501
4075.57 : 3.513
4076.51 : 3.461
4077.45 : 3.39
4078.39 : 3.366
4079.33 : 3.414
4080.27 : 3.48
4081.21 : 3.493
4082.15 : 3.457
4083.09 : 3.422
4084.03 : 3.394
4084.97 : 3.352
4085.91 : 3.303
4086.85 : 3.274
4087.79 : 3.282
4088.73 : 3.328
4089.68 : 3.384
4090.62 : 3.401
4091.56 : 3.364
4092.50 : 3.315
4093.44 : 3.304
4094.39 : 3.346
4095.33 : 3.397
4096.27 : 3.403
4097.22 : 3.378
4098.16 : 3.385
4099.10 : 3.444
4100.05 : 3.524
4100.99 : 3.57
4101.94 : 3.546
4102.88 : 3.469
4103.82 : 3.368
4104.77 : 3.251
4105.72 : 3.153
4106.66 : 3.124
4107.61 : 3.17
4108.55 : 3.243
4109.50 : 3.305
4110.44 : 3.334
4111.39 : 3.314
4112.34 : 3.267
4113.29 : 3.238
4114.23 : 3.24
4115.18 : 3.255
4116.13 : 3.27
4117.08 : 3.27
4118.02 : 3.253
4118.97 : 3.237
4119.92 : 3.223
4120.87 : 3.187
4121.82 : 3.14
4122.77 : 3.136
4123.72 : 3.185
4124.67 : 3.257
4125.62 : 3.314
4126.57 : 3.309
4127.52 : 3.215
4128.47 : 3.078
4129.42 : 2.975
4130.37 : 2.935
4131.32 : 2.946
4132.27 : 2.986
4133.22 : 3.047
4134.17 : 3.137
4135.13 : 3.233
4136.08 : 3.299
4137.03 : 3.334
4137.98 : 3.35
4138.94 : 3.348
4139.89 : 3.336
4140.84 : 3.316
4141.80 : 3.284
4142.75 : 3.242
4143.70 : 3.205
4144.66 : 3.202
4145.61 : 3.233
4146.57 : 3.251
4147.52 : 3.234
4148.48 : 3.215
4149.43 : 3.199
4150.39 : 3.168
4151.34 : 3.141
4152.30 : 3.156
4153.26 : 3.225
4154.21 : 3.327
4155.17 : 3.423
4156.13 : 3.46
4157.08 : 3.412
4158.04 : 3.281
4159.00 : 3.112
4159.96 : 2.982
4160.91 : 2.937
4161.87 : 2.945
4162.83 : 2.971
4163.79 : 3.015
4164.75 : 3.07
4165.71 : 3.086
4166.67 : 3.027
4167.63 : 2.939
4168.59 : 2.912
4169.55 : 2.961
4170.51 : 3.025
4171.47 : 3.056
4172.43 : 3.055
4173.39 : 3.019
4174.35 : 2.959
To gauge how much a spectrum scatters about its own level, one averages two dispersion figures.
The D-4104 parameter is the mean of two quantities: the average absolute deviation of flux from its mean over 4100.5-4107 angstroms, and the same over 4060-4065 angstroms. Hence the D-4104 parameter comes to 0.10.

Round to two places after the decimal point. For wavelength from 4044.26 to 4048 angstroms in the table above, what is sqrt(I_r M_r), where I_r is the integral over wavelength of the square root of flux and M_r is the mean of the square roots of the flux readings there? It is 3.54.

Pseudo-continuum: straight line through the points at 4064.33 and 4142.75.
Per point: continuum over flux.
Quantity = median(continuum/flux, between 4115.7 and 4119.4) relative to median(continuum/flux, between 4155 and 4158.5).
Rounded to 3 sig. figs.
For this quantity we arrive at 1.08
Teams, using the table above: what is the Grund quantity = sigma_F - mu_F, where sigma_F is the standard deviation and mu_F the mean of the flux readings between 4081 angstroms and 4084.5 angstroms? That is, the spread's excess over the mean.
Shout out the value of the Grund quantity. -3.40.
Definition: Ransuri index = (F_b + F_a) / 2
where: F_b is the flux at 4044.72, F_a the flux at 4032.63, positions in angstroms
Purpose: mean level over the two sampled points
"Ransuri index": 3.27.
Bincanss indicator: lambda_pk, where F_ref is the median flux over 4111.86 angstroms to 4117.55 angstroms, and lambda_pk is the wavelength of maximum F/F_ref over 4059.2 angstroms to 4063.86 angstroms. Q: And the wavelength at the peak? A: 4063.39 angstroms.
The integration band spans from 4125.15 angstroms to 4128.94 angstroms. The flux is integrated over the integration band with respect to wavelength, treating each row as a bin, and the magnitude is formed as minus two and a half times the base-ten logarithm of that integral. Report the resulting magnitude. -2.7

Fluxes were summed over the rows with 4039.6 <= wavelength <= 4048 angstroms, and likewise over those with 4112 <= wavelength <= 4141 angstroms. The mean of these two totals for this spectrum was 65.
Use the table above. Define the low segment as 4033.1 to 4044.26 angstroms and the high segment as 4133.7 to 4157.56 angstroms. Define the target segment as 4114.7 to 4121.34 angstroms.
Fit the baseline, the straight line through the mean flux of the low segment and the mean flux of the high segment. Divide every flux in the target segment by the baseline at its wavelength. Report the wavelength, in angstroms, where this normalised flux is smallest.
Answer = 4120.87 angstroms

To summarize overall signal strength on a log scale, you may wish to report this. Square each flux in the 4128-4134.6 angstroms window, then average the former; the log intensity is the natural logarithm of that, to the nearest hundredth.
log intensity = 2.21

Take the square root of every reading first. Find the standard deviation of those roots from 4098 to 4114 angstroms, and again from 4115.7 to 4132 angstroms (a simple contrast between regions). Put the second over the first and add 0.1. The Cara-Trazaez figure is 1.0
